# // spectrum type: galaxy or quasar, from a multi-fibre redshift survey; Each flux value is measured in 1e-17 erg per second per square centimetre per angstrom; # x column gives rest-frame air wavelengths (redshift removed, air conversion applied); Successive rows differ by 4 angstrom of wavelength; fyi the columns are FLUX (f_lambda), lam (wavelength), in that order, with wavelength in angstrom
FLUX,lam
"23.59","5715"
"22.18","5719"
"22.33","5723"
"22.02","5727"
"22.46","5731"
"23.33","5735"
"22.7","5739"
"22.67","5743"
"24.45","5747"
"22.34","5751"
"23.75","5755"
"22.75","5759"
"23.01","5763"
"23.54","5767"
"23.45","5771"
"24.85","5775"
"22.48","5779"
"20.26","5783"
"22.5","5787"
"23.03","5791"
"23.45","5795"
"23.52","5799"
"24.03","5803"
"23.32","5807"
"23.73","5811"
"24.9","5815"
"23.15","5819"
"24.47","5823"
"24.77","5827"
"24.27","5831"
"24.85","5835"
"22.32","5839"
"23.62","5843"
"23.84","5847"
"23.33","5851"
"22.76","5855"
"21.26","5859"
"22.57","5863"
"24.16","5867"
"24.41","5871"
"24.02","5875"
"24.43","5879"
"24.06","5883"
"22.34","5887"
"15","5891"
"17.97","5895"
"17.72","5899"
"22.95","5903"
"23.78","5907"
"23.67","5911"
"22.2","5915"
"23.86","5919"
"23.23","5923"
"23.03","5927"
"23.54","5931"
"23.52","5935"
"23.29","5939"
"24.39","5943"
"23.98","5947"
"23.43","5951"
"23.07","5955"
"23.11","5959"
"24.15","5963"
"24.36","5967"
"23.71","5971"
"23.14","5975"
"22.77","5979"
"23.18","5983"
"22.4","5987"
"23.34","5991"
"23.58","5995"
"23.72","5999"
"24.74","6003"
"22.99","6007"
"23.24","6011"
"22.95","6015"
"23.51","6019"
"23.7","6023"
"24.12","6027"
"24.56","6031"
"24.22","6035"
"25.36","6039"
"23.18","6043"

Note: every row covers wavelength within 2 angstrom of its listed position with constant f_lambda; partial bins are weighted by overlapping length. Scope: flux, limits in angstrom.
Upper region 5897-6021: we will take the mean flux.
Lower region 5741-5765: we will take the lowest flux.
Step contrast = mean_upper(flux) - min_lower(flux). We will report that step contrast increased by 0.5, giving 1.4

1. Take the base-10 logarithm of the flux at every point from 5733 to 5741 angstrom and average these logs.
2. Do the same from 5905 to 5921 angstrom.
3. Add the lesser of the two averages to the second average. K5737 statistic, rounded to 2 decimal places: 2.73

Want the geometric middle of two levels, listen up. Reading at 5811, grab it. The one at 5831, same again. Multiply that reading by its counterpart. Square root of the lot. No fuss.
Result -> 24.0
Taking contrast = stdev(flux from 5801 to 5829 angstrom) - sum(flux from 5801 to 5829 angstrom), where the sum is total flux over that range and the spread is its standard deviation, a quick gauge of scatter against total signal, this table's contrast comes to -168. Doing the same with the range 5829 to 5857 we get -164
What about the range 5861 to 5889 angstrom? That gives -165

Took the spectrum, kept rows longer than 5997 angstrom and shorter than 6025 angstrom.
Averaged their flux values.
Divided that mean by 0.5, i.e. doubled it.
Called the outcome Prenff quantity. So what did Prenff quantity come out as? 47.1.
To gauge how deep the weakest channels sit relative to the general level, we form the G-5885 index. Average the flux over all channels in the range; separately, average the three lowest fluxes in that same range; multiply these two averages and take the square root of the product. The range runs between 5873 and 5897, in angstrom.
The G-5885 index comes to 19.8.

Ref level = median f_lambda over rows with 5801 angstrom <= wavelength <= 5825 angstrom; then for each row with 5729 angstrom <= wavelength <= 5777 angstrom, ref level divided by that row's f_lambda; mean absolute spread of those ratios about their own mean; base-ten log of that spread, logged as -1.6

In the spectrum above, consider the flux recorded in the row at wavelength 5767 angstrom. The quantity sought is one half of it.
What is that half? 11.8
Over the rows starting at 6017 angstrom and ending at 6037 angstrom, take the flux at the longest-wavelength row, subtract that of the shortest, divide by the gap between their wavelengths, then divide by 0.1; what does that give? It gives 0.4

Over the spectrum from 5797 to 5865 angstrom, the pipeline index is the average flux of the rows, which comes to 23.6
